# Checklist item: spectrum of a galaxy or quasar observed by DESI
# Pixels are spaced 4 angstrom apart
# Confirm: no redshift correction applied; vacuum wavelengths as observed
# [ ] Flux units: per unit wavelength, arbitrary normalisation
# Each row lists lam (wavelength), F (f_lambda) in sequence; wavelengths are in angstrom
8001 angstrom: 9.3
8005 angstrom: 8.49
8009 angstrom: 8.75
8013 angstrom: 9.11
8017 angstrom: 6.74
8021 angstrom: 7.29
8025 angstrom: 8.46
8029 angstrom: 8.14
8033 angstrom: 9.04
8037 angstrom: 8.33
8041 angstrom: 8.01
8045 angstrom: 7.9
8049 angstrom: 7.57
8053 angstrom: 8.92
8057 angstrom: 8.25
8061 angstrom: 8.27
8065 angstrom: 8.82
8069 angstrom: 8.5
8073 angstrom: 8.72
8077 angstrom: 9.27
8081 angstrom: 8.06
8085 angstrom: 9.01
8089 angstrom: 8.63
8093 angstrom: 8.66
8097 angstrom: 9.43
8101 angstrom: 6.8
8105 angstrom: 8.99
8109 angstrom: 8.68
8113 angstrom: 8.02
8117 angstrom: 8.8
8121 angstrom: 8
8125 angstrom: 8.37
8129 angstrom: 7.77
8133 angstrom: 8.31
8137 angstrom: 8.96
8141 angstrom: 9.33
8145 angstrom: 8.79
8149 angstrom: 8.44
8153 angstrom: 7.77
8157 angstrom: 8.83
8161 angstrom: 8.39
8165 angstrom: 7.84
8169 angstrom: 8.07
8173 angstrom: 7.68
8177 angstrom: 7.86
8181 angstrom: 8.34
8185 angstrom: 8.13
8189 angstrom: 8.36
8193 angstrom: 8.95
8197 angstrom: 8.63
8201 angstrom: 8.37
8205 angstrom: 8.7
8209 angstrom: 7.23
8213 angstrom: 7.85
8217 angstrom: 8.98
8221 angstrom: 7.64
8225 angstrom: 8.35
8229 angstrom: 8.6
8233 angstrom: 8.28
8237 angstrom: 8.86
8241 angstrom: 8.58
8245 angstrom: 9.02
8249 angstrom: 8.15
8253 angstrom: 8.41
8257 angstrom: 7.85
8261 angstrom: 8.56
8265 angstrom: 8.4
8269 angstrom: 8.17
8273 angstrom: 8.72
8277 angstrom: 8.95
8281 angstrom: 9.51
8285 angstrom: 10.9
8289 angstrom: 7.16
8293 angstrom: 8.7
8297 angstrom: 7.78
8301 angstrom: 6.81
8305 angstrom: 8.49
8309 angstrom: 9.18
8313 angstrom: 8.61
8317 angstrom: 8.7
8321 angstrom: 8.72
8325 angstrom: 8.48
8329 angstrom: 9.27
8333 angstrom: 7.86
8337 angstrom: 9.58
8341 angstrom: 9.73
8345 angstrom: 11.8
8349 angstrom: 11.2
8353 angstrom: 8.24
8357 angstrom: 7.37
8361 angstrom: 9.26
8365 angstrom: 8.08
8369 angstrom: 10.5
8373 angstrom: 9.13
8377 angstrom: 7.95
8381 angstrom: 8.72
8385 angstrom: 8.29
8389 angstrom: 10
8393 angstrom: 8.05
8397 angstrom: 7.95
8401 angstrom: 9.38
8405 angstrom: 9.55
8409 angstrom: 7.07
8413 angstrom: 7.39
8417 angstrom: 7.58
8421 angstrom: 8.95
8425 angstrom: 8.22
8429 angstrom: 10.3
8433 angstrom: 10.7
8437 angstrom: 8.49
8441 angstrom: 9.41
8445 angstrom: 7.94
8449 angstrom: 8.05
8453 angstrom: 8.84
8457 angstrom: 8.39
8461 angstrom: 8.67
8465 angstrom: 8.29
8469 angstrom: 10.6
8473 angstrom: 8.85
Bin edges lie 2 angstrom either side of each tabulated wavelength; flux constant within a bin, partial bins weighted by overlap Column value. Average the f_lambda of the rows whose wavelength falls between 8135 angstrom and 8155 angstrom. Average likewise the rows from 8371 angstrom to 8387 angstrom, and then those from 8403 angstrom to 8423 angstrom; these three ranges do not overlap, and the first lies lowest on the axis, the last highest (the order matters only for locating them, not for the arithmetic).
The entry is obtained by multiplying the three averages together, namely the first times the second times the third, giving 598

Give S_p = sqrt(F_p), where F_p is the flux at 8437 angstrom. 2.91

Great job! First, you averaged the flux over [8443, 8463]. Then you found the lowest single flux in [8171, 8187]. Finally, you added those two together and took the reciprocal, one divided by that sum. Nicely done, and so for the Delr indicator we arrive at 0.0623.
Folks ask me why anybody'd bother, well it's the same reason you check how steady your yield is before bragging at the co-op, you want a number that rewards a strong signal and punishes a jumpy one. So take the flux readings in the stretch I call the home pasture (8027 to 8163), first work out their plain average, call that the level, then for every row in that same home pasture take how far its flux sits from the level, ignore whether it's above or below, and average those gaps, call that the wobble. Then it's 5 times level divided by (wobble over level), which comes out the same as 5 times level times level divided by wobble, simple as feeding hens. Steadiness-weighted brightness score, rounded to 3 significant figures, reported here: 813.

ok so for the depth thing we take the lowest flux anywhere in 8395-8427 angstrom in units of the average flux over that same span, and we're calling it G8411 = 0.856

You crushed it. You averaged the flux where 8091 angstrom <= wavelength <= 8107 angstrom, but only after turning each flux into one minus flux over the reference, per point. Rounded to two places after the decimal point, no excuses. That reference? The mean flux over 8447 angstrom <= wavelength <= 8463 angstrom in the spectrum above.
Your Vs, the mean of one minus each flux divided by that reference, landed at 0.00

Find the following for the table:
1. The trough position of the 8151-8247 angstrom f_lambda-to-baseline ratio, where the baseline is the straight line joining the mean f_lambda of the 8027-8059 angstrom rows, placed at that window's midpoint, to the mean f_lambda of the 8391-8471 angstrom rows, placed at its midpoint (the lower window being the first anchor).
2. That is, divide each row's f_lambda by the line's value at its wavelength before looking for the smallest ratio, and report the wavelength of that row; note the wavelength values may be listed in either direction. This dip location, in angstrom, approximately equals 8209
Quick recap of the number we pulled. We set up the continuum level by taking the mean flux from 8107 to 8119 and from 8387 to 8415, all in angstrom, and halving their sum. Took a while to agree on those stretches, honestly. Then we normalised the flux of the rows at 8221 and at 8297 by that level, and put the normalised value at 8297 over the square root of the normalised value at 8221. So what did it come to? 0.97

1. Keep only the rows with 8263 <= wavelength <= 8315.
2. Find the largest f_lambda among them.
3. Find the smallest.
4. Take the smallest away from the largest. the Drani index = 4.1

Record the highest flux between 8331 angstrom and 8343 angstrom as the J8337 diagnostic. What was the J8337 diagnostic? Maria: 9.73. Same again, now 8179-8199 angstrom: 8.95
